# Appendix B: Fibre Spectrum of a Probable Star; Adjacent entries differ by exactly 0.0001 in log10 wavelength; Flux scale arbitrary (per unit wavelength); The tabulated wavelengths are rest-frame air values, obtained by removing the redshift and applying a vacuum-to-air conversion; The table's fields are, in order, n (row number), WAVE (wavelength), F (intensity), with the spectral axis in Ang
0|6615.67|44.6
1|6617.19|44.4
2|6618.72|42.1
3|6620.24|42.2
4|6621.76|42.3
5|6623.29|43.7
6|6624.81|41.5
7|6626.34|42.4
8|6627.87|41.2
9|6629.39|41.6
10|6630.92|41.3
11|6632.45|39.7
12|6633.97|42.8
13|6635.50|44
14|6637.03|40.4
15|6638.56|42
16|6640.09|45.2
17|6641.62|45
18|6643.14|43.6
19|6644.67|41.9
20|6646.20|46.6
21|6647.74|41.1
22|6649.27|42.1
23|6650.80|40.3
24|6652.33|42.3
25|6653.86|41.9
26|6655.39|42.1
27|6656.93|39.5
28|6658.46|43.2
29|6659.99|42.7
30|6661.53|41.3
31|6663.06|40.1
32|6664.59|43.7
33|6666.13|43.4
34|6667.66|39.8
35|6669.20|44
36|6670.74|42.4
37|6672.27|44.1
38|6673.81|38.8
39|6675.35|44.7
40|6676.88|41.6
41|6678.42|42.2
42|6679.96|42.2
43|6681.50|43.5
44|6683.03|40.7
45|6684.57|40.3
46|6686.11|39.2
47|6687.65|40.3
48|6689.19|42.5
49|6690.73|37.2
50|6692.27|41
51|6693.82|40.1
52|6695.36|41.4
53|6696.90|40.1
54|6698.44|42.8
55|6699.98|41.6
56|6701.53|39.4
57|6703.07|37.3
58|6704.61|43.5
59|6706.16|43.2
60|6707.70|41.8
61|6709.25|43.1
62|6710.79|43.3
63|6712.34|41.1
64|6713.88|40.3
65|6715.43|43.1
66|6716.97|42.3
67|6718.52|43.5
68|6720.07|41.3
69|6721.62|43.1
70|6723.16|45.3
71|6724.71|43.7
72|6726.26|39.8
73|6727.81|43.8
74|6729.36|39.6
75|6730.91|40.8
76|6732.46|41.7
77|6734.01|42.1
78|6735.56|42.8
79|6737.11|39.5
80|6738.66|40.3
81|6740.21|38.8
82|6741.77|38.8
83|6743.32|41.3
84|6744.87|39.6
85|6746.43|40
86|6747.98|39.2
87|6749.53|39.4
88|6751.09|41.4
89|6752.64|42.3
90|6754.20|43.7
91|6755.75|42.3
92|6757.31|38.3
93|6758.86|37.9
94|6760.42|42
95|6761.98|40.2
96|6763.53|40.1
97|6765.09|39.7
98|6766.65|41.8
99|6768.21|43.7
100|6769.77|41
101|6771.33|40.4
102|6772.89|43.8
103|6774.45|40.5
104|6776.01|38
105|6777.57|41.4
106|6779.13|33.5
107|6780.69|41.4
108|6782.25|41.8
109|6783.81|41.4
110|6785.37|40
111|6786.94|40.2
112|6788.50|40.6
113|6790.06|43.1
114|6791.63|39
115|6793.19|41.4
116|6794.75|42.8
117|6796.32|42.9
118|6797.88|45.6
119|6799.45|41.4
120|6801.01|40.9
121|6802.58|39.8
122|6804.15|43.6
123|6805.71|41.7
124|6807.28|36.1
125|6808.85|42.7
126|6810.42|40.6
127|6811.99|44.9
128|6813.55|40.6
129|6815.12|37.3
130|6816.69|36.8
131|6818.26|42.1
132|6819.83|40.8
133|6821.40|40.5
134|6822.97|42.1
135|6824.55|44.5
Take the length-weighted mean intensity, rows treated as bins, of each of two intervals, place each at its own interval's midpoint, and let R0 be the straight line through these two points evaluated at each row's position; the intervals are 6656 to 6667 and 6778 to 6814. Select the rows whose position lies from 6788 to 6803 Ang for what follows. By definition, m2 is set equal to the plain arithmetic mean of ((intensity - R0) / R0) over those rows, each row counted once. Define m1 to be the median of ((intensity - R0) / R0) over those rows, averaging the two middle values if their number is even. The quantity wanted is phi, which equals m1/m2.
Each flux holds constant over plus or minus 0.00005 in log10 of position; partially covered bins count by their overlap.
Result 0.42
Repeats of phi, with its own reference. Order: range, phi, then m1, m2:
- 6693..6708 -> 0.41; -0.006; -0.015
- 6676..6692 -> 0.82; -0.017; -0.021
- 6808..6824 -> 1.72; -0.008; -0.005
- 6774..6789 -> 0.51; -0.017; -0.033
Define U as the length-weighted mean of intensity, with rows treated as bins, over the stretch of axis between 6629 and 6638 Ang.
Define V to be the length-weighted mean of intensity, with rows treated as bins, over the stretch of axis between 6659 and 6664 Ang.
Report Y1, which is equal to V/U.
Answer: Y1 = 1.00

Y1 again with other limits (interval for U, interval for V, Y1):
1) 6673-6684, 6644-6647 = 1.05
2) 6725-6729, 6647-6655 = 1.00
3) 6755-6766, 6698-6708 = 1.03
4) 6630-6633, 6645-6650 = 1.06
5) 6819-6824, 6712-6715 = 0.99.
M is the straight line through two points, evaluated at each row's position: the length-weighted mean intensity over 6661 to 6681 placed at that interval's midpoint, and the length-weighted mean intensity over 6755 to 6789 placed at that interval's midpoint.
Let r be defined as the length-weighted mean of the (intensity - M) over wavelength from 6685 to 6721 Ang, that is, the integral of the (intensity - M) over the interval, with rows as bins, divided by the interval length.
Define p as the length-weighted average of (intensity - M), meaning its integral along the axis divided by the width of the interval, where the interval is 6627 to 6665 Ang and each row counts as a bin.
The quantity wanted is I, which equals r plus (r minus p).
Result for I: -0.3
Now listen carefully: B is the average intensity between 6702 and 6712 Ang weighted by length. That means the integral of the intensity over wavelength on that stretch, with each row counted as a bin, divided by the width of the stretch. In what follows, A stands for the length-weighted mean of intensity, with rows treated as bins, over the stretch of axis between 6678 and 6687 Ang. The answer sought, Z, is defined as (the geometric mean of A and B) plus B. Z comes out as 83.5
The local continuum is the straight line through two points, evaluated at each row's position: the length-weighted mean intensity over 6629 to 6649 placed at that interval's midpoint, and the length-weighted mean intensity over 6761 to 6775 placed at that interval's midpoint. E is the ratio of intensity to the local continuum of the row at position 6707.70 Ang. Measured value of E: 1.00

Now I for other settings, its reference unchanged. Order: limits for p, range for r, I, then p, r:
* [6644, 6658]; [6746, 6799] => 1.5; -0.55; 0.5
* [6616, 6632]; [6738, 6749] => -1.7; -0.74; -1.2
